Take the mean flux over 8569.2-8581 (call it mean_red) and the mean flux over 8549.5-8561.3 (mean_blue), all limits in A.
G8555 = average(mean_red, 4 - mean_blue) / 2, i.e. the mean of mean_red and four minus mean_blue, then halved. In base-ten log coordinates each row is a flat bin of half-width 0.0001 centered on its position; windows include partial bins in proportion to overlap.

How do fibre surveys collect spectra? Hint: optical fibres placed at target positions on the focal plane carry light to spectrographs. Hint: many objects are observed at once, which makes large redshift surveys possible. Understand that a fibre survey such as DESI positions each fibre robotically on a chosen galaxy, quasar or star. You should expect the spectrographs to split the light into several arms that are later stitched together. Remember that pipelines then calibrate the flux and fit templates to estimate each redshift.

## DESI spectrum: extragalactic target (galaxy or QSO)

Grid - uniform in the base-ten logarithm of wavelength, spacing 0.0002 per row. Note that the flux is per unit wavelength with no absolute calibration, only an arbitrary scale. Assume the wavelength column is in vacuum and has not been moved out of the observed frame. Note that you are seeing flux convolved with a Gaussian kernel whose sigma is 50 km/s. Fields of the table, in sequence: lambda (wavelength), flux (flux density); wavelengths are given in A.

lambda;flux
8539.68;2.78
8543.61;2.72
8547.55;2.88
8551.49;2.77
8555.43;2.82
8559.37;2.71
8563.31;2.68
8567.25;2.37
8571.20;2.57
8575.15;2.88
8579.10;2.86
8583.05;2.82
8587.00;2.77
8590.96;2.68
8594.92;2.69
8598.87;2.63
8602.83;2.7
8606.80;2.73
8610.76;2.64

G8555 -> 1.00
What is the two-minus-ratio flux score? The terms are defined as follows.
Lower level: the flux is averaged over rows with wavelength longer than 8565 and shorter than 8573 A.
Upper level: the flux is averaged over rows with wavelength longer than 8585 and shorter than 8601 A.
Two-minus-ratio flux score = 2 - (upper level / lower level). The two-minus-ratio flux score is 0.91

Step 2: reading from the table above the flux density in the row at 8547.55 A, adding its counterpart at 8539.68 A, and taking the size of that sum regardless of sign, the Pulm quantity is 5.66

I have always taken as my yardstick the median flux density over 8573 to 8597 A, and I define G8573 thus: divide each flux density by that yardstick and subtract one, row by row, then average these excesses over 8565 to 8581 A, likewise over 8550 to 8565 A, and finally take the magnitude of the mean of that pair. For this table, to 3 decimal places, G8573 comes 0.031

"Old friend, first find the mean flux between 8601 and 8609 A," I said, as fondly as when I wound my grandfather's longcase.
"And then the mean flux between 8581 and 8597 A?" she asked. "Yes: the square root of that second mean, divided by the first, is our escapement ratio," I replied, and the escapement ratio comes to 0.610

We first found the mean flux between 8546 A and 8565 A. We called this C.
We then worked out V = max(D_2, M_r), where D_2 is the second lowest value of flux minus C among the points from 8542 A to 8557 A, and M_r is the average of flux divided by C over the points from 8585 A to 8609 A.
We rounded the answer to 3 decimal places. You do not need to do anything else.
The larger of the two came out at 0.974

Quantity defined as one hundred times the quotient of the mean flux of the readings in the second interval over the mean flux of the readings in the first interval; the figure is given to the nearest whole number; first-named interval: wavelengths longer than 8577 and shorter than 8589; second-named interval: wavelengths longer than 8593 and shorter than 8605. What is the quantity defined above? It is 95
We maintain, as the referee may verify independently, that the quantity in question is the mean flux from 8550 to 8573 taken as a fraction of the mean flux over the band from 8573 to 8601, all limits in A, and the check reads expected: 0.96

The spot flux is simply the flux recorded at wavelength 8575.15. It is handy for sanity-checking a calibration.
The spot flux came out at 2.88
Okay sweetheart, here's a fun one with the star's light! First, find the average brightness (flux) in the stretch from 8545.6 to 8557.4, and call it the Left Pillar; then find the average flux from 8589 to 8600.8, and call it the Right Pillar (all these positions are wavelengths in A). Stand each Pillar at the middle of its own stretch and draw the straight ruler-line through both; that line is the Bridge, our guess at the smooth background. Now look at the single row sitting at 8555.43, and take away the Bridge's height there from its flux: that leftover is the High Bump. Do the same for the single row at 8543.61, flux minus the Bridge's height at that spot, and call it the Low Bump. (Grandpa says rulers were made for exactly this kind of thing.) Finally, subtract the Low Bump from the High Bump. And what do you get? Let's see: 0.14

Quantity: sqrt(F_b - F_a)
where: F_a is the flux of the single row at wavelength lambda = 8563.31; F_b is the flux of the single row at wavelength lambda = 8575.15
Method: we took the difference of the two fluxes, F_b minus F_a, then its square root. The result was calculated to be 0.45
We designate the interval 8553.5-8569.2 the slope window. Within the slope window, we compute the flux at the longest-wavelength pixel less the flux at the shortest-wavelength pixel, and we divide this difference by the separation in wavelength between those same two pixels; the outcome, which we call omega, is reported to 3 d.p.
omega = -0.038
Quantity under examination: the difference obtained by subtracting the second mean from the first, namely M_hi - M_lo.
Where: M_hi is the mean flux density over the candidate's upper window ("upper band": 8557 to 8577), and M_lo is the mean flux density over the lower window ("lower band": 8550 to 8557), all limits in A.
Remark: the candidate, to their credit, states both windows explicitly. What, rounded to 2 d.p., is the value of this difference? -0.15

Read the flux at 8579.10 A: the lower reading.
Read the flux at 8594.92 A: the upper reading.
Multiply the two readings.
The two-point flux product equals 7.69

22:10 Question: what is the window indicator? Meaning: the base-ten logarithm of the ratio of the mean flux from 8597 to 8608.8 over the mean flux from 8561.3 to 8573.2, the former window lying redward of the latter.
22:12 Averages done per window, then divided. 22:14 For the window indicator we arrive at 0.02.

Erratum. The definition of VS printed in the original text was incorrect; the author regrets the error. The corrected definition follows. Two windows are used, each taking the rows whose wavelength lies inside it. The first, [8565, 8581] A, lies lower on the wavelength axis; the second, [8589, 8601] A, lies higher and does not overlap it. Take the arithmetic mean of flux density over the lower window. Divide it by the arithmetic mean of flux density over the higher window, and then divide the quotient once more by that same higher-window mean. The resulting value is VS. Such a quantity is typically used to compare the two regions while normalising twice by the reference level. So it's 0.375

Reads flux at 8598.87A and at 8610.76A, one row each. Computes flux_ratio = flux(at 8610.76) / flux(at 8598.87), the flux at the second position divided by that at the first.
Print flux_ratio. 1.004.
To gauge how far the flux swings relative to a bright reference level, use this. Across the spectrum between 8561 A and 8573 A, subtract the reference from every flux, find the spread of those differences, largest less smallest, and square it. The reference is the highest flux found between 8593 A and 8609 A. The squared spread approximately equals 0.10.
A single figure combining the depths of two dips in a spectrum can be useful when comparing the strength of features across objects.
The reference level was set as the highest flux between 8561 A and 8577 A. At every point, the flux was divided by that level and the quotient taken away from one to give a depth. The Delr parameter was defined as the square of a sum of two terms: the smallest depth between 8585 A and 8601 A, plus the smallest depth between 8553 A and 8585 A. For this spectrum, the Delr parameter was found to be 0.0015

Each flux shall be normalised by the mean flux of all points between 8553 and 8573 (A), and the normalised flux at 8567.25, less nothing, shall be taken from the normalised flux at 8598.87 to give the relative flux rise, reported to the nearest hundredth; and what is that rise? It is 0.10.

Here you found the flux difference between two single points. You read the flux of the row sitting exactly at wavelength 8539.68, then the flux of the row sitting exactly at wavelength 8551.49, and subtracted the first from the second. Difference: -0.01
